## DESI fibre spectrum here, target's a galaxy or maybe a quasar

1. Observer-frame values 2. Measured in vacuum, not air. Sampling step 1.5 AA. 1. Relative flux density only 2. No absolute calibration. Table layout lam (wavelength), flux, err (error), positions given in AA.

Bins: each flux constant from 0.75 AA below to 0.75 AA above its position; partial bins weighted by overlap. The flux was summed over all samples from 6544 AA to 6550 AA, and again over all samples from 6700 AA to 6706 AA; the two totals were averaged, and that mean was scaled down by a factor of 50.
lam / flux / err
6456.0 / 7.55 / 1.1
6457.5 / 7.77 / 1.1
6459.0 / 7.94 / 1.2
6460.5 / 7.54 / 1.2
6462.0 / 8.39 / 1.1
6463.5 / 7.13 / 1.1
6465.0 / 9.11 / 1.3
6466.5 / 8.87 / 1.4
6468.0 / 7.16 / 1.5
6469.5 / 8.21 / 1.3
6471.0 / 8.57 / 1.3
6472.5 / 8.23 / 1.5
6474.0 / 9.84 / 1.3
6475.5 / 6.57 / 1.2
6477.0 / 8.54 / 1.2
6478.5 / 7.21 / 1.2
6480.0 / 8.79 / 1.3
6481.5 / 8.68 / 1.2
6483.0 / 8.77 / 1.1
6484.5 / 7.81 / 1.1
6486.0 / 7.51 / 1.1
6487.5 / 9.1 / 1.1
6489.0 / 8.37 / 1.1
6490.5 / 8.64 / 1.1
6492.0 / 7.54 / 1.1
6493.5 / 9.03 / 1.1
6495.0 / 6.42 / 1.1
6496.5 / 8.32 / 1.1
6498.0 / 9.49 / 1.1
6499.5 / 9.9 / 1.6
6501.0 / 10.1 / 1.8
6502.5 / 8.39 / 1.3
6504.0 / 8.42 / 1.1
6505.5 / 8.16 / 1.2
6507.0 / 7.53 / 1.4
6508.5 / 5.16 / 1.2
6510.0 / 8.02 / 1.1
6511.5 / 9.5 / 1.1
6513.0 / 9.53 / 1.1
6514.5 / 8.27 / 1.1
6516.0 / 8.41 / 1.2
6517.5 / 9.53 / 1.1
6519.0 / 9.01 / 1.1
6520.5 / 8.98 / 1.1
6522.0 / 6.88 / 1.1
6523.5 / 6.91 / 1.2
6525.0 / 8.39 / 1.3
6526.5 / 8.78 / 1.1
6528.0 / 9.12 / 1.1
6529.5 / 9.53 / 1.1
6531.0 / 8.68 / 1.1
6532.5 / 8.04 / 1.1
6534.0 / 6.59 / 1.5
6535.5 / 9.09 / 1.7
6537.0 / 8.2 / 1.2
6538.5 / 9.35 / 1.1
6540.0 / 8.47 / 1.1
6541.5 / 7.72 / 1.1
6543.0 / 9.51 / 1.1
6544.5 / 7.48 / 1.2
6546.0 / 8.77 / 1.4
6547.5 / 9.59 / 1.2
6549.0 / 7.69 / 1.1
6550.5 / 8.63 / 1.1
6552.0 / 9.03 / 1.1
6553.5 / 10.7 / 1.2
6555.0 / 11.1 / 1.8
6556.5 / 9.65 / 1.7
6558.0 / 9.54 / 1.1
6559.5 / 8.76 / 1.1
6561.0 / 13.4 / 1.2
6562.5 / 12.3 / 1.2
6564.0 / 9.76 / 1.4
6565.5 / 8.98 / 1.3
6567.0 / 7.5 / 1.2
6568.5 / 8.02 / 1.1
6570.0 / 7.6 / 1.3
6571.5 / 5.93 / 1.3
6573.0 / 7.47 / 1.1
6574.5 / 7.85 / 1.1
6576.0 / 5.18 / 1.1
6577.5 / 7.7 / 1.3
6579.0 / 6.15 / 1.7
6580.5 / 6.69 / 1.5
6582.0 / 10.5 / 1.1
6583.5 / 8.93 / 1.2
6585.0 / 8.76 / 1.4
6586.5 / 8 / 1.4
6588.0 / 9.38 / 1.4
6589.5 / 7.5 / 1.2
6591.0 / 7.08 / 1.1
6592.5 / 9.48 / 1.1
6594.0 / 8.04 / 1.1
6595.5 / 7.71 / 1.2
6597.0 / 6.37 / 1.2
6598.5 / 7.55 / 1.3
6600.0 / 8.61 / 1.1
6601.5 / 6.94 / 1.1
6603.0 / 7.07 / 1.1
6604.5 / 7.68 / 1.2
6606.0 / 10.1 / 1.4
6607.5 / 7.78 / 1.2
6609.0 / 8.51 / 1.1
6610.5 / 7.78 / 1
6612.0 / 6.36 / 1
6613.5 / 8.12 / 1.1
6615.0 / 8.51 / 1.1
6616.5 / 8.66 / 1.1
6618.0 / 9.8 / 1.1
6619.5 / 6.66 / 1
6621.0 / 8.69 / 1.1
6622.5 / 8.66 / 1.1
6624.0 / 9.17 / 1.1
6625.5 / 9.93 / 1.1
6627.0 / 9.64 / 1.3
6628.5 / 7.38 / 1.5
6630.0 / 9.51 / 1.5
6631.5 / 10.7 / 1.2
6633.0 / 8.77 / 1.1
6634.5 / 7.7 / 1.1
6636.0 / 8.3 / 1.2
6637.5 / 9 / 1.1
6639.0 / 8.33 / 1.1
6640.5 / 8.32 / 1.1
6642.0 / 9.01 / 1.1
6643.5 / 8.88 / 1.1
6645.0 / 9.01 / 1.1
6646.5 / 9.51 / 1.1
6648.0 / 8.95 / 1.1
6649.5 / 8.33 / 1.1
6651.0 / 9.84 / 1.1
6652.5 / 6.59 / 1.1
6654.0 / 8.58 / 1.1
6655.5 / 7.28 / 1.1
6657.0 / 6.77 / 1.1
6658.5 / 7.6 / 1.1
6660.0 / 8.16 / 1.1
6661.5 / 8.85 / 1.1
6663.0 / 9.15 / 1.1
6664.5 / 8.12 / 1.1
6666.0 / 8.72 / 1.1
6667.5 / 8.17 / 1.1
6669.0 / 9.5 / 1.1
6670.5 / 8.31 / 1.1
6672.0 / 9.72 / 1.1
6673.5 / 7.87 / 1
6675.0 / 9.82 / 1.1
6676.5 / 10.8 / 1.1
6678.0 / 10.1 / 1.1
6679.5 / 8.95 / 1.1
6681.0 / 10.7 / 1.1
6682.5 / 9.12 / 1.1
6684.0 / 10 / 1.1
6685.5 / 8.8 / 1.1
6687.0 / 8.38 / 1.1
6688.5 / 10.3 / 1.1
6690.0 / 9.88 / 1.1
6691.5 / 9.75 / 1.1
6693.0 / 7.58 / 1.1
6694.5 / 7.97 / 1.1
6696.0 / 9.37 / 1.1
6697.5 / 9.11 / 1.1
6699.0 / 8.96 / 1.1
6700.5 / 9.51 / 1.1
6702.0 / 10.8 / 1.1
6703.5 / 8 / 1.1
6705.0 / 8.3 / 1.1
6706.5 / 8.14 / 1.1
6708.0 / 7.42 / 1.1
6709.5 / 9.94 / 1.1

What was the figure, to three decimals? 0.701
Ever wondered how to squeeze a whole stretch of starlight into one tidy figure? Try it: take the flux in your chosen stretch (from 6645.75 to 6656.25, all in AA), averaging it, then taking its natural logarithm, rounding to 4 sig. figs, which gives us 2.133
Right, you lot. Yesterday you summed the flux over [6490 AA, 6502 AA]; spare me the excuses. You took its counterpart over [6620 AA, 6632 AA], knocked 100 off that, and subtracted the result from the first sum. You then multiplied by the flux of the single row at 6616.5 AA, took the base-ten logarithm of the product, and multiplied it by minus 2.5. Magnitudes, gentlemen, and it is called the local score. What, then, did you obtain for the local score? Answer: -7.30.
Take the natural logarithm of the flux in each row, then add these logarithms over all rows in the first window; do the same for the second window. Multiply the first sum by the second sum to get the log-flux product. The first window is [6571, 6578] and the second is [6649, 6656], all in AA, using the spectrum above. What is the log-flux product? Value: 99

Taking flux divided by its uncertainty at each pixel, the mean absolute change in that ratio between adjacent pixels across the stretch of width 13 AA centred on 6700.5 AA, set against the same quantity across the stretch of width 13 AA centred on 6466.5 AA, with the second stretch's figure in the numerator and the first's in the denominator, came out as 1.3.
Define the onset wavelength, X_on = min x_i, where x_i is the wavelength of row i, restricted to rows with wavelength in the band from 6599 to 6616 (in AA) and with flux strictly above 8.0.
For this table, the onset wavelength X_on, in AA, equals 6600.0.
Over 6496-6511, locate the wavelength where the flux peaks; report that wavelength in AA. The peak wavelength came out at 6501.0 AA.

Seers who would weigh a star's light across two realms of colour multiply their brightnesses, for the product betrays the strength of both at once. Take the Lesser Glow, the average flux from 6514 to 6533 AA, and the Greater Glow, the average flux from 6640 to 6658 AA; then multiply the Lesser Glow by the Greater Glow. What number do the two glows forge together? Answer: 72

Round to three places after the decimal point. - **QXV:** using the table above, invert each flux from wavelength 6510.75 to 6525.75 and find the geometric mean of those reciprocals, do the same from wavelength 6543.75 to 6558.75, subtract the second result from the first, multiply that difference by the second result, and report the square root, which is 0.031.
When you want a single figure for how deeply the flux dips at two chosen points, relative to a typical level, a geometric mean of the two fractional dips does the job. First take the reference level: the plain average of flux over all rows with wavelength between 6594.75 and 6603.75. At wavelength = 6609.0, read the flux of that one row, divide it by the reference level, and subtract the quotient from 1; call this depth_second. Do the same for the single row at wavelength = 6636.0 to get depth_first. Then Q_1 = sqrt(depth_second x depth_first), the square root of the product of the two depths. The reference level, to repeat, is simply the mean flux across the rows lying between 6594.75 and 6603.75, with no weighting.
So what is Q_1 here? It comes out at 0.14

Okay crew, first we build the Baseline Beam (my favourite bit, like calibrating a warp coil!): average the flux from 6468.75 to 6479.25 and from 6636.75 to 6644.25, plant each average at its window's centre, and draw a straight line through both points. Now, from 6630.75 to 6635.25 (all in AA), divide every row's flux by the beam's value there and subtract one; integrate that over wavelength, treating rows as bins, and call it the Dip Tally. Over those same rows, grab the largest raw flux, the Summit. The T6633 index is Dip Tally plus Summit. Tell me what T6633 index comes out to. 10.9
